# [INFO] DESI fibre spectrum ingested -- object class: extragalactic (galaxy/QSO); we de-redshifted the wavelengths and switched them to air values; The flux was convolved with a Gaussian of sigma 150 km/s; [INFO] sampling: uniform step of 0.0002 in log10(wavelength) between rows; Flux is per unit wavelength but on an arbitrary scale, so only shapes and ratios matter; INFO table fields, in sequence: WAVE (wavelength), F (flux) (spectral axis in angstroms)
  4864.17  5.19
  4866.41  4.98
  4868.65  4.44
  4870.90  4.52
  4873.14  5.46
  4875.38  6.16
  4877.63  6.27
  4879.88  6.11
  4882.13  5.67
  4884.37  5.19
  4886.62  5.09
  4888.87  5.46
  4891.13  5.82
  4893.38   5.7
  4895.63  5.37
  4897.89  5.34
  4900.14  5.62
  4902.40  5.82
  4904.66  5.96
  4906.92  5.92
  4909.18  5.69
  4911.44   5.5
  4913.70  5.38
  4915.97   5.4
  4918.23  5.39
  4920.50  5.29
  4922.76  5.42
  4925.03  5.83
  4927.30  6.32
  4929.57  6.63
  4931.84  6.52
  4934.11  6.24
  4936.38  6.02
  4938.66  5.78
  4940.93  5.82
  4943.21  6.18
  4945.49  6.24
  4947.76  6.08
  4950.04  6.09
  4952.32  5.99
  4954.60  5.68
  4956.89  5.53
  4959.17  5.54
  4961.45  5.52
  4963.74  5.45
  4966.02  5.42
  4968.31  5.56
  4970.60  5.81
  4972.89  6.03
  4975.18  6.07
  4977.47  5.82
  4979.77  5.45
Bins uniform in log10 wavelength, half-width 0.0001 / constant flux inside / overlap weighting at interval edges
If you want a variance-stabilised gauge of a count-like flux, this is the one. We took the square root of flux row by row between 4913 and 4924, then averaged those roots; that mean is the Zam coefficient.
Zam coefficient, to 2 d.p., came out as 2.32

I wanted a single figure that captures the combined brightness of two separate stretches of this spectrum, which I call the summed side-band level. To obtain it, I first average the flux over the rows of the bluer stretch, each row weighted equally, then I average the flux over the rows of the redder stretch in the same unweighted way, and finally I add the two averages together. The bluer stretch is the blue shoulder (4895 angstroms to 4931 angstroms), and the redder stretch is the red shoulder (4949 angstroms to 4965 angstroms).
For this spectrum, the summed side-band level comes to 11.4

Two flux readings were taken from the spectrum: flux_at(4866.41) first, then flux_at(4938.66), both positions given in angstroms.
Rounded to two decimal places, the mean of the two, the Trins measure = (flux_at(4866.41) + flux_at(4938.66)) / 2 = 5.38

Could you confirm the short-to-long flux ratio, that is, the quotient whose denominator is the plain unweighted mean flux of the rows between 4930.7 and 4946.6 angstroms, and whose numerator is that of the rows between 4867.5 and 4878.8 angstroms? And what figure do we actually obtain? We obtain 0.88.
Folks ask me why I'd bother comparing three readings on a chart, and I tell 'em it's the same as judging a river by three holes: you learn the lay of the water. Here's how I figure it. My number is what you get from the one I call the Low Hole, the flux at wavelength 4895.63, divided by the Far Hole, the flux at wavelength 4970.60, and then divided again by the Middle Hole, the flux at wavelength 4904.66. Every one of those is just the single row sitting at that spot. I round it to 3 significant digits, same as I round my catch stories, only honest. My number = 0.155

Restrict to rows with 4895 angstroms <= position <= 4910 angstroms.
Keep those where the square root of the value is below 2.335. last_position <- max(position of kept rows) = 4897.89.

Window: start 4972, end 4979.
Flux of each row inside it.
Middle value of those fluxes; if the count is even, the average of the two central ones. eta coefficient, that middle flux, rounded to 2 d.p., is 6.03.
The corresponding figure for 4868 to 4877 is 4.99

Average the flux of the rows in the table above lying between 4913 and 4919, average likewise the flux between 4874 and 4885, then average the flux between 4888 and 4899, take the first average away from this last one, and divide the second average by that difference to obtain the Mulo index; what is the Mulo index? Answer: 40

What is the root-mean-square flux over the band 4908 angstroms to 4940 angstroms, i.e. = 5.83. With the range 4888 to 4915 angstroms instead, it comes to 5.64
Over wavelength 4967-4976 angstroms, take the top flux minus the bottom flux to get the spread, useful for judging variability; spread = 0.5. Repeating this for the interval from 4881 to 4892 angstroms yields 0.7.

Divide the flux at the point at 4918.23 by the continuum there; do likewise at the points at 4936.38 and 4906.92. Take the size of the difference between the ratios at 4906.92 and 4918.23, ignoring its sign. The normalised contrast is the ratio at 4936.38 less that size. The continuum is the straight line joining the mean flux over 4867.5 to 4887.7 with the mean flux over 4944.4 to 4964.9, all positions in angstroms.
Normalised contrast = 0.95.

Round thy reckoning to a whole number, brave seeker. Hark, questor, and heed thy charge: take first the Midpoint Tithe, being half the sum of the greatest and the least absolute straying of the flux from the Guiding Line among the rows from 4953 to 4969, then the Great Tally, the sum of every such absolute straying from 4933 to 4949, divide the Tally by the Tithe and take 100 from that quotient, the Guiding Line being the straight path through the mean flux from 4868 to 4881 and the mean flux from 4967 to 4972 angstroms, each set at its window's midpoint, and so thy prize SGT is -79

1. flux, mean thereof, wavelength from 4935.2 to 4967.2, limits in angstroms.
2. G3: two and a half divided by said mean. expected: 0.430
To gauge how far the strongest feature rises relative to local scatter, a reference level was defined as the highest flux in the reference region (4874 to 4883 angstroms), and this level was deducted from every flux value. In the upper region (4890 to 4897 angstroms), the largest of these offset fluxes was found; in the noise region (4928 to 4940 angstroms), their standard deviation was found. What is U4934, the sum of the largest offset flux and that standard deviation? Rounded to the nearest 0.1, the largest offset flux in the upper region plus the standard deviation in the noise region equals -0.1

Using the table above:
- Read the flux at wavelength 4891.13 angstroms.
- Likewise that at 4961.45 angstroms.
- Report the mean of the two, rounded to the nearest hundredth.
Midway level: 5.67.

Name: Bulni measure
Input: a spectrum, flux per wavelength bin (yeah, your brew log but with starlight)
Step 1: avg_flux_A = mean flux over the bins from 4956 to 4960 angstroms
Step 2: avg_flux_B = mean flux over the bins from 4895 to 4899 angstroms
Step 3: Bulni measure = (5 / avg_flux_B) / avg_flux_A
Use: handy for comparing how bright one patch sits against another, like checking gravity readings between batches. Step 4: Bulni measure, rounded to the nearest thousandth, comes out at 0.169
